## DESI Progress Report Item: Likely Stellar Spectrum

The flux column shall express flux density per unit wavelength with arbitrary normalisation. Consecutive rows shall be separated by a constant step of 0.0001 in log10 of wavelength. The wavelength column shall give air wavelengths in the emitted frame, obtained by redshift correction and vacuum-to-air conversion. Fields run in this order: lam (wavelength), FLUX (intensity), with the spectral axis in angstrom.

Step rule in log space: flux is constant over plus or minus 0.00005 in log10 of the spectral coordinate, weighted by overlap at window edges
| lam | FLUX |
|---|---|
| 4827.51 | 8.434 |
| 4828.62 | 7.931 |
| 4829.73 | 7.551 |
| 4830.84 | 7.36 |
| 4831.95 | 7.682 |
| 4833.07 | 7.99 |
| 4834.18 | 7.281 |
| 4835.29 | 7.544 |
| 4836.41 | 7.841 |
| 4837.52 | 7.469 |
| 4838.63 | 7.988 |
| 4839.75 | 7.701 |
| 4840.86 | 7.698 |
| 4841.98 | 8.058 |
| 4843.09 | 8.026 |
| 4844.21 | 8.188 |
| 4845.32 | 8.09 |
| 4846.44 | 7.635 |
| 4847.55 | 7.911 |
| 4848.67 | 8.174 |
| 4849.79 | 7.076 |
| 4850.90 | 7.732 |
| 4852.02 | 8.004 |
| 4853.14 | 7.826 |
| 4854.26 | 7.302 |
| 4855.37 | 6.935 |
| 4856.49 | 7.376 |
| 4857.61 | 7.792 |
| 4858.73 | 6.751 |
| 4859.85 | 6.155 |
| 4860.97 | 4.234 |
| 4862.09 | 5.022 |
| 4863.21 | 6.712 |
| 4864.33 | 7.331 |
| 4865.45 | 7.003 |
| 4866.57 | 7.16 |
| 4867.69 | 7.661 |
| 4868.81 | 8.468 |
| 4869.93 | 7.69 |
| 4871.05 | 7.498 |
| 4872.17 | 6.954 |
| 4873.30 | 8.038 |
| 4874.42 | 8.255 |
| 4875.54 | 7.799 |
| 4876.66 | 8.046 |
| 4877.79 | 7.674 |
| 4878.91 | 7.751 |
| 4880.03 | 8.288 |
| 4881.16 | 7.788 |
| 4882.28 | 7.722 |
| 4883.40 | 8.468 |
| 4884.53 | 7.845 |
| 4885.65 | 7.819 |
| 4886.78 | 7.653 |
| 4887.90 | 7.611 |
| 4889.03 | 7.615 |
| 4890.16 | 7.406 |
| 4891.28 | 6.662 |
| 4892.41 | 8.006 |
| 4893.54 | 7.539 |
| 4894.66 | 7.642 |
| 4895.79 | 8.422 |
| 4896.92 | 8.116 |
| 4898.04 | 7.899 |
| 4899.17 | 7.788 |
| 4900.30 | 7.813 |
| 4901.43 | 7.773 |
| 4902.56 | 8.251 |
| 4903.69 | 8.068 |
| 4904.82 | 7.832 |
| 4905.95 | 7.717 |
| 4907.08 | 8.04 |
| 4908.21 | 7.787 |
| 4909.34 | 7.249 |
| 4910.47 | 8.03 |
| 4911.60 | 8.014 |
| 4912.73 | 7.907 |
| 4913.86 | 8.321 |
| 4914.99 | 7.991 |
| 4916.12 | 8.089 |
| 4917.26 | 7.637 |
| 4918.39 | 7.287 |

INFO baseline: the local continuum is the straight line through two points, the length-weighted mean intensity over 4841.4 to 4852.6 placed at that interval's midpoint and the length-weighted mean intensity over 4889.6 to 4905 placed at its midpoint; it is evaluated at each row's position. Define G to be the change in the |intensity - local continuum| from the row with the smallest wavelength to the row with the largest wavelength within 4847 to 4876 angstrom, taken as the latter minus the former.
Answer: 0.01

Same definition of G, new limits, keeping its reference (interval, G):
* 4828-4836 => 0.35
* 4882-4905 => -0.06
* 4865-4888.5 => -0.65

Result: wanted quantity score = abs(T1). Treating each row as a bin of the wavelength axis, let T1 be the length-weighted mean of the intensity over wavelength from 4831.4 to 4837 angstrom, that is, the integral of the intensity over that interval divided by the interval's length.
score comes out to 7.66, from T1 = 7.66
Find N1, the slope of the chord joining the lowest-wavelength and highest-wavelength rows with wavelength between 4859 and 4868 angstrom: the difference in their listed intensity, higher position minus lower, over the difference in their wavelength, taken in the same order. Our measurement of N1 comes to 0.19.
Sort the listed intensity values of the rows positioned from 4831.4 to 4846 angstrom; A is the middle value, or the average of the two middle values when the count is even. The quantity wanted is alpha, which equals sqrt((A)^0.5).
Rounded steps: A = 7.8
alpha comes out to 1.67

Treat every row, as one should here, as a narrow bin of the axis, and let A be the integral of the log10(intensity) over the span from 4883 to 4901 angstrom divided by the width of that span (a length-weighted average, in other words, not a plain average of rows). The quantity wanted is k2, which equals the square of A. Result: 0.79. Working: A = 0.889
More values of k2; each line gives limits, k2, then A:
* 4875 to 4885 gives 0.81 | 0.899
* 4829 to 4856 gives 0.79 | 0.887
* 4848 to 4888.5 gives 0.75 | 0.868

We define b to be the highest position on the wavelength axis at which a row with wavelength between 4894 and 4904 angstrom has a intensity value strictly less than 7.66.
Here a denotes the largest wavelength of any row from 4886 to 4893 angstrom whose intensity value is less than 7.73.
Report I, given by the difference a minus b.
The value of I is -3.4 angstrom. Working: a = 4891.28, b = 4894.66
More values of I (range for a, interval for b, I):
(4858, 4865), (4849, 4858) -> 7.8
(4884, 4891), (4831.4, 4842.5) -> 52.6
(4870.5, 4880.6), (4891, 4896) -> -16.9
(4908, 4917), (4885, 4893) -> 18.1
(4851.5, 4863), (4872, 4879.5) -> -10.1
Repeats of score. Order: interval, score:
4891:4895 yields 7.51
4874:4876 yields 8.03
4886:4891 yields 7.53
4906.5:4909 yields 7.85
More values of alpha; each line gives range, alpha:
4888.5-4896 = 1.66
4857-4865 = 1.61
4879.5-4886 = 1.67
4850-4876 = 1.65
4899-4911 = 1.67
